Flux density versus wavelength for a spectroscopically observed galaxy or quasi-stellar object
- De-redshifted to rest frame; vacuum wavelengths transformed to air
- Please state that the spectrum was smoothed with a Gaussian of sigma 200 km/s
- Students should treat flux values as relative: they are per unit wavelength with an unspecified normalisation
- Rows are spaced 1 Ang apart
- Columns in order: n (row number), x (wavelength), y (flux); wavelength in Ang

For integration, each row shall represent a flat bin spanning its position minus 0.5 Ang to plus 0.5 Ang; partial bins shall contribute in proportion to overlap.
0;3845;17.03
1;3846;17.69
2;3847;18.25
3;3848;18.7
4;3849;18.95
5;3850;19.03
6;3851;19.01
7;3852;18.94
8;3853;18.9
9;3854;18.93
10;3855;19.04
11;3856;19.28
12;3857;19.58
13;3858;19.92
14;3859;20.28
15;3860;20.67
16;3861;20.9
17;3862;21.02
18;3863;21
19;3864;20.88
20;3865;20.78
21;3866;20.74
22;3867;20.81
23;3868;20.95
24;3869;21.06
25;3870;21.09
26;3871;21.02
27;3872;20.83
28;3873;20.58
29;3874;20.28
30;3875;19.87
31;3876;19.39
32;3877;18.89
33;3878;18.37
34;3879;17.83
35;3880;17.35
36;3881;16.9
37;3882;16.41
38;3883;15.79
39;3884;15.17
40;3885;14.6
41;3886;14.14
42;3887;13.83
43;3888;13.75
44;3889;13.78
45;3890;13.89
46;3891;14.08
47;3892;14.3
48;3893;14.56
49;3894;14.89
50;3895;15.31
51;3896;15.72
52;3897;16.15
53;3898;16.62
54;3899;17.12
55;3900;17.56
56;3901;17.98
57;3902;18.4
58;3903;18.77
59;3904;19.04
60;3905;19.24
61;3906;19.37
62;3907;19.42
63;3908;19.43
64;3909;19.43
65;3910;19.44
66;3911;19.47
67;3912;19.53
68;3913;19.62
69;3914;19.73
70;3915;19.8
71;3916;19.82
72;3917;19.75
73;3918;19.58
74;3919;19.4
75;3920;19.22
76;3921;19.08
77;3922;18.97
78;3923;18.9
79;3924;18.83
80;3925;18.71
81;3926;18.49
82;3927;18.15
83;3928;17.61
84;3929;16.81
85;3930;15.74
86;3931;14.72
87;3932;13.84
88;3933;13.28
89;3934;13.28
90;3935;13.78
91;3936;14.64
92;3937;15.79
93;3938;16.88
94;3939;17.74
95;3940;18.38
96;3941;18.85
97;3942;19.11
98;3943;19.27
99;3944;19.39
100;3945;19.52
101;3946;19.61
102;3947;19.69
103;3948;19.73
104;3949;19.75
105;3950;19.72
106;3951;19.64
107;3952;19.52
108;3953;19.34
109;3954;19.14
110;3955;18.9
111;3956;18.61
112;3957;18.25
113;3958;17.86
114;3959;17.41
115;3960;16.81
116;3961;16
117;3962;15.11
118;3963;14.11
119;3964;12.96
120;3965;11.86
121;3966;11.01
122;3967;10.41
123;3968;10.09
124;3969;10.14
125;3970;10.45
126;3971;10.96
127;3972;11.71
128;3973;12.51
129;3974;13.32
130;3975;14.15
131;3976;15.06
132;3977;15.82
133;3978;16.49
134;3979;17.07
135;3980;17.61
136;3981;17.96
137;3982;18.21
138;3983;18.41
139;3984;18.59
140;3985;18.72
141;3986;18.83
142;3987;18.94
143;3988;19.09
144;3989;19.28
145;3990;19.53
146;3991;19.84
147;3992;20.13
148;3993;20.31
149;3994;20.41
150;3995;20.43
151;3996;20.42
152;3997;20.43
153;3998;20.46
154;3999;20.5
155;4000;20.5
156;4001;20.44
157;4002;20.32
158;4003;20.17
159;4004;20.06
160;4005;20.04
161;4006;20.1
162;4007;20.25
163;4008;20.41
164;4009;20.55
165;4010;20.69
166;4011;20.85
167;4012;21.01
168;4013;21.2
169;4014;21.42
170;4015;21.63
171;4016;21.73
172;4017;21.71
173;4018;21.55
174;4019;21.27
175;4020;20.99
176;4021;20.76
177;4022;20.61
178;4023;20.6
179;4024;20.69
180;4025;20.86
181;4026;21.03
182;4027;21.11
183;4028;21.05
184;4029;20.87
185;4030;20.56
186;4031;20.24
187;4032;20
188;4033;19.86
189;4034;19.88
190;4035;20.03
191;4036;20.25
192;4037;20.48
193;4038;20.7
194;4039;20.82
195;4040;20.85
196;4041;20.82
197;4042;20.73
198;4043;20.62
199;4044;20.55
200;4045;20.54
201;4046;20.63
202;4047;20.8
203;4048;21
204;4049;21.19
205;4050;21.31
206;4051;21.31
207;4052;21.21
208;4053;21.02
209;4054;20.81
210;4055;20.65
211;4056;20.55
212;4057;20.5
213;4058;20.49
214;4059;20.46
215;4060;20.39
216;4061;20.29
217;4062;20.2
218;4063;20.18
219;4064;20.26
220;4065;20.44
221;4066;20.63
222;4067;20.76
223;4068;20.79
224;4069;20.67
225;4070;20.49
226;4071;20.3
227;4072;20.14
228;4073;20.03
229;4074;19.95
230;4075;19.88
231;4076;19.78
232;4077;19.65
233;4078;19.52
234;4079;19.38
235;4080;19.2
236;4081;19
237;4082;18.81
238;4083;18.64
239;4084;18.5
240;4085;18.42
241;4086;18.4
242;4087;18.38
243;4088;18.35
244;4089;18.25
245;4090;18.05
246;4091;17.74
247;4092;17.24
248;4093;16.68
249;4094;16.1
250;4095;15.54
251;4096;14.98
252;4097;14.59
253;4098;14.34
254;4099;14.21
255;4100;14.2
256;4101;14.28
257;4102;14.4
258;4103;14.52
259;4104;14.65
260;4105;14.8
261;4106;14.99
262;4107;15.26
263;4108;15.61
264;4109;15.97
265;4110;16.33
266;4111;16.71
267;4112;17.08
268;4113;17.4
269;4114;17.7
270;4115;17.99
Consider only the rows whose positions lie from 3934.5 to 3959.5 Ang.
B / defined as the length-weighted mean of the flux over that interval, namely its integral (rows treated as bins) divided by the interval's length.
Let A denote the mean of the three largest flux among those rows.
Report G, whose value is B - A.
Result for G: -1.31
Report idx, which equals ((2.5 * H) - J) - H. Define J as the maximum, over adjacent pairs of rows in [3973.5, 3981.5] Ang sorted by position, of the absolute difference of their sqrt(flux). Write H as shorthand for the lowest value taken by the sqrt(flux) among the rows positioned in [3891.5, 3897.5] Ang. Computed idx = 5.55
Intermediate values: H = 3.78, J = 0.119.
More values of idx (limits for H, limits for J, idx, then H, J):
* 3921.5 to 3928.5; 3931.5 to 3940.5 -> 6.15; 4.20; 0.147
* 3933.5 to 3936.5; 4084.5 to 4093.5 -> 5.40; 3.64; 0.068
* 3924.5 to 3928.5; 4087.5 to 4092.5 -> 6.23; 4.20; 0.060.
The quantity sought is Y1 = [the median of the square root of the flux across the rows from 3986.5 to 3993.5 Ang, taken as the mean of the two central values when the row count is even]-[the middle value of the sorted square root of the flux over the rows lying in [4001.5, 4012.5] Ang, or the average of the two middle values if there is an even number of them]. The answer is -0.1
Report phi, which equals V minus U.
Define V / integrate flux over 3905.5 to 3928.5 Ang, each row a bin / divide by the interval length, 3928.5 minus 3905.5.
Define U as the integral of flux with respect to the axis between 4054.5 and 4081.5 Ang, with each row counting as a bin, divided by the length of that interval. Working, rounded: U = 20.2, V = 19.2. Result -1.0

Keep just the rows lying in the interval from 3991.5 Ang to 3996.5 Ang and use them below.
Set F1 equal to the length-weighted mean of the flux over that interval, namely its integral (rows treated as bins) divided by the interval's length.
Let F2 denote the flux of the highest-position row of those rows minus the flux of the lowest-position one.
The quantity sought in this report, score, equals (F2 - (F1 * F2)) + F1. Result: 14.7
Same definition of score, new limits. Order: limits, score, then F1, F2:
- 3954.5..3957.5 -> 30.0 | 18.6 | -0.65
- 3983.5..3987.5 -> 12.6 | 18.8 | 0.35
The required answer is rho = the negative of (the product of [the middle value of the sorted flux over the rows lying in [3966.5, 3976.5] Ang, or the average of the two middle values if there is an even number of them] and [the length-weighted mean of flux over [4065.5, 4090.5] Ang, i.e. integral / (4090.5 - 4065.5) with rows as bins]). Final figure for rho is -220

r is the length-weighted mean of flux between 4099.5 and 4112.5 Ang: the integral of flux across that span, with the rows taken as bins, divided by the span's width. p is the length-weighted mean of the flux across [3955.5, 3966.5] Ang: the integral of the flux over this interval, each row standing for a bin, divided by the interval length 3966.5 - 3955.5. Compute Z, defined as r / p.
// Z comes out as 1.0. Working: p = 15.5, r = 15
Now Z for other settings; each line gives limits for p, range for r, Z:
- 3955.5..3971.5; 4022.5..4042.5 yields 1.5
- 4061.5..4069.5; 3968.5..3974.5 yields 0.6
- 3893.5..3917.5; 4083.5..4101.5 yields 0.9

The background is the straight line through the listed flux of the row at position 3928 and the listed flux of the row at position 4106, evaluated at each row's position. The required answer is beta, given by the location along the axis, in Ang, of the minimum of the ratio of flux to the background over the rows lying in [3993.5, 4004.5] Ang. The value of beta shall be 4004 Ang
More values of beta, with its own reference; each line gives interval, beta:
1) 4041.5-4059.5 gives 4044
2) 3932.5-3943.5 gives 3933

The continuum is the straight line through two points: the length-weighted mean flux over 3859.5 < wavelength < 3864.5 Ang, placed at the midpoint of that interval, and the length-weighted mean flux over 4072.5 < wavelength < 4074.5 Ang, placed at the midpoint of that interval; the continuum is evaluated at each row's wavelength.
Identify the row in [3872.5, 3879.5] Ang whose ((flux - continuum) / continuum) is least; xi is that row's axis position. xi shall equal 3879 Ang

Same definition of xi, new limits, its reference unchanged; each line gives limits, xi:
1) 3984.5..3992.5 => 3985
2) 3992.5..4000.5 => 3993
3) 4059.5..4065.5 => 4063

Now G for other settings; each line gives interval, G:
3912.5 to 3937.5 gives -2.29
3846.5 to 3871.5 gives -1.07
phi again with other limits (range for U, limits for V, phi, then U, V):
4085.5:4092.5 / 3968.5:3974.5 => -6.5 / 18.1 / 11.5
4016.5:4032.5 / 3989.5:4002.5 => -0.6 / 20.9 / 20.3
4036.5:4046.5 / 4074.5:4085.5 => -1.5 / 20.7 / 19.2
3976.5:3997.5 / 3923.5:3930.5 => -1.1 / 18.9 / 17.8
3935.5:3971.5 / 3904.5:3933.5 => 1.9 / 16.6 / 18.5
